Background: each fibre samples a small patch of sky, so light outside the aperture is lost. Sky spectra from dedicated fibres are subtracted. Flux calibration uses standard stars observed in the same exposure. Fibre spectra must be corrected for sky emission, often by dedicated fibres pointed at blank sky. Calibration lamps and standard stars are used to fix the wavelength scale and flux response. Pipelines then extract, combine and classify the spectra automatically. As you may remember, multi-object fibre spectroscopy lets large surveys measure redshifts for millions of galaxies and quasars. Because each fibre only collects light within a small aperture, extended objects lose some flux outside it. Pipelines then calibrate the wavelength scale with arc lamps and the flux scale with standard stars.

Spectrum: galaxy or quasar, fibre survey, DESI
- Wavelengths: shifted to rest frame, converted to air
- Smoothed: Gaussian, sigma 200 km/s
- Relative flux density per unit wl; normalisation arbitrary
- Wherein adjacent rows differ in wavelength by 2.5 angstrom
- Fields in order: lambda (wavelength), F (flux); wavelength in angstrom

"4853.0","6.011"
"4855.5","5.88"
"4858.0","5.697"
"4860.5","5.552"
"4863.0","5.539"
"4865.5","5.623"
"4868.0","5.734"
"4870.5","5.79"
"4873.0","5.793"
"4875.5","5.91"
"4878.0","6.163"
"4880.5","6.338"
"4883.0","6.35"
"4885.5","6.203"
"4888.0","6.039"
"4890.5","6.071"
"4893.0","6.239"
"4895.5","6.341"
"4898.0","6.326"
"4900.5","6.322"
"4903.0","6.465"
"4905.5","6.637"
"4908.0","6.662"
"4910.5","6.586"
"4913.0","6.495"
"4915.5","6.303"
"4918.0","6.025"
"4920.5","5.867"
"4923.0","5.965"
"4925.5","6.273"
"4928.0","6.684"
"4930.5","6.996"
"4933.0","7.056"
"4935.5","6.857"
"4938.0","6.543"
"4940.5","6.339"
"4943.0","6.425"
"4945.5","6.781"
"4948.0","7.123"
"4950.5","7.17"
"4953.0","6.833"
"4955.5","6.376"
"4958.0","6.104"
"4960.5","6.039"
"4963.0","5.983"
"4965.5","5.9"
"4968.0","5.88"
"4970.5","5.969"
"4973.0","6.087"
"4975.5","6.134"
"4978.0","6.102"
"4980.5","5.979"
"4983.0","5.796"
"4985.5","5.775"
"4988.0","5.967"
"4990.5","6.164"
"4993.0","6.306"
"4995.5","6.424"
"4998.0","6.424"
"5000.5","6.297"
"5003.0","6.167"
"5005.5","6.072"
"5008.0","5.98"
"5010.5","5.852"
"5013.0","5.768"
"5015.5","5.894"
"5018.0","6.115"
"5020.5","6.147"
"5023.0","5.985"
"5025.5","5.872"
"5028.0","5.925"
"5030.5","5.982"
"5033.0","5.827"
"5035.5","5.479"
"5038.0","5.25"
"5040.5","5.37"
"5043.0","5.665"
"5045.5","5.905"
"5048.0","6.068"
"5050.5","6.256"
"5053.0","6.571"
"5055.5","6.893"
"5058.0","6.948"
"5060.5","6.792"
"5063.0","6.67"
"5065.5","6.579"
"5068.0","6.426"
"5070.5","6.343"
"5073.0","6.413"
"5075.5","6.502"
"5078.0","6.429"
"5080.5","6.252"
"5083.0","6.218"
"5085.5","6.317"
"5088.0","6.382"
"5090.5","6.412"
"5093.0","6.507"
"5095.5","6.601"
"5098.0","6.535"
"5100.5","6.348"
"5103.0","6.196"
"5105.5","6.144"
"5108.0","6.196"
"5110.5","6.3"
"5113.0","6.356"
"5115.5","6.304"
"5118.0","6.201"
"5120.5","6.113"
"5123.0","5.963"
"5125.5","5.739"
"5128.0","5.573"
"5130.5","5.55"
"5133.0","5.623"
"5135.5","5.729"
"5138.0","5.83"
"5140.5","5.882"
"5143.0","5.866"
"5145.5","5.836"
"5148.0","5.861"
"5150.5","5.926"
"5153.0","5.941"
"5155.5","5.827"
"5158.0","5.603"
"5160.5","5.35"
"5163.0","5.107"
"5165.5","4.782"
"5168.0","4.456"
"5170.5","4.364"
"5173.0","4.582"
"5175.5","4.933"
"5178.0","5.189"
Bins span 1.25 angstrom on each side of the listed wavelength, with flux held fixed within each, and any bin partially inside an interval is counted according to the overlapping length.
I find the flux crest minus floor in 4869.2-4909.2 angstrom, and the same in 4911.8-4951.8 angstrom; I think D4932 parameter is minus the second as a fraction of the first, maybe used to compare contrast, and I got -1.5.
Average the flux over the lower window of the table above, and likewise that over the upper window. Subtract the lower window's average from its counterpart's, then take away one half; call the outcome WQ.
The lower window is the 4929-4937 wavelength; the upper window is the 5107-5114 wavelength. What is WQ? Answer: -1.2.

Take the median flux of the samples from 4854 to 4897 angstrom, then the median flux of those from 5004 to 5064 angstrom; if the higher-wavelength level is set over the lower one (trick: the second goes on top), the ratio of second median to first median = 1.01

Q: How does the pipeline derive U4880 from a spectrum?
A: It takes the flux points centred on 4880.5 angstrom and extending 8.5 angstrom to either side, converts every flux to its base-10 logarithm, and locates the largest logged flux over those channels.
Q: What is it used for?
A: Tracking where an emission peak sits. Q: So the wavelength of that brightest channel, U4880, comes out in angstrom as 4883.0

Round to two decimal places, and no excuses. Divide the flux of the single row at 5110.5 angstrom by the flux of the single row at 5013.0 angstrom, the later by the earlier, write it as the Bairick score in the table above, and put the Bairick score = 1.09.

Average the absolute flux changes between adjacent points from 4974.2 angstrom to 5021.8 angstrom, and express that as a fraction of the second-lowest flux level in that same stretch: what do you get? 0.020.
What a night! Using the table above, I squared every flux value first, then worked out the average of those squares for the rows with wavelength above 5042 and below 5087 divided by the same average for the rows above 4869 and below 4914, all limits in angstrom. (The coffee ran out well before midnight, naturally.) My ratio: 1.05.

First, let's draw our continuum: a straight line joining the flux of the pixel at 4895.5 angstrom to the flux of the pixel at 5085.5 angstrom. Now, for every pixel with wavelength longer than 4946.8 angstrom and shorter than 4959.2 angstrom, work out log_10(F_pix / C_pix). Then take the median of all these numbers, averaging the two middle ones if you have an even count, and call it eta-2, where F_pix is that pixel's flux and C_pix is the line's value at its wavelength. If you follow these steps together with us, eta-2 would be 0.033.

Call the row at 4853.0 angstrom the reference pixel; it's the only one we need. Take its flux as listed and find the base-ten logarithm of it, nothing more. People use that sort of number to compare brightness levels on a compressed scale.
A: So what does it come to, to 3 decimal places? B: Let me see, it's 0.779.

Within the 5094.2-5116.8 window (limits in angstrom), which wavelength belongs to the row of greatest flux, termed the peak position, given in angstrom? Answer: 5095.5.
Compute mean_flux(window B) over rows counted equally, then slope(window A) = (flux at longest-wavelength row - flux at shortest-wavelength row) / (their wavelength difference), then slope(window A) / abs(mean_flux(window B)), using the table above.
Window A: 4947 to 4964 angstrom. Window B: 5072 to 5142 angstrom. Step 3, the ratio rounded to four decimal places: -0.0123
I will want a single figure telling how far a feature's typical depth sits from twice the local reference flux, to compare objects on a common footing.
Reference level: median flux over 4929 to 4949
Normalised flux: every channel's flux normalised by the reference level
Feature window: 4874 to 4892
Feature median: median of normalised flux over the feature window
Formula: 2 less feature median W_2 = 1.10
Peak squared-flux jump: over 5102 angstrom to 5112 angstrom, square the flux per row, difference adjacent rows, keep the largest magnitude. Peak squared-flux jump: 1.3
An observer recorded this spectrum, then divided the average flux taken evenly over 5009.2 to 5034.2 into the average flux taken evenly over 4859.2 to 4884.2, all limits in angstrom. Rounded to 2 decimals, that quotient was 0.99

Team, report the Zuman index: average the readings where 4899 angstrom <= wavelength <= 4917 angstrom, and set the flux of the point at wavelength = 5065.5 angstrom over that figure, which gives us 1.01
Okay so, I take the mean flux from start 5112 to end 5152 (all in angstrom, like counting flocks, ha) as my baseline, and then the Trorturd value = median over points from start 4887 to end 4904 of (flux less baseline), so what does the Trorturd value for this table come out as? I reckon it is 0.4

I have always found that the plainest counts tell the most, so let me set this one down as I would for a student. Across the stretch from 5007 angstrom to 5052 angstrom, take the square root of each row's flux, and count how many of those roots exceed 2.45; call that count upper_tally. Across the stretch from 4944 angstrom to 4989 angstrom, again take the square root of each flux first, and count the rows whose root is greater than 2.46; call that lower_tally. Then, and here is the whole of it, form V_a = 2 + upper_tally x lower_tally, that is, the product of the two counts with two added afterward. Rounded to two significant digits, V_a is 38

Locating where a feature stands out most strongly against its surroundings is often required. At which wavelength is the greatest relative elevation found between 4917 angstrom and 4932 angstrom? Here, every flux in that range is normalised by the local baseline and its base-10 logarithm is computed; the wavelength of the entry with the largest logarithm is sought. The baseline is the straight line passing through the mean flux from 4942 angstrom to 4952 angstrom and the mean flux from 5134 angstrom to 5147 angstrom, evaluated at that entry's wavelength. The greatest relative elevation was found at 4930.5 angstrom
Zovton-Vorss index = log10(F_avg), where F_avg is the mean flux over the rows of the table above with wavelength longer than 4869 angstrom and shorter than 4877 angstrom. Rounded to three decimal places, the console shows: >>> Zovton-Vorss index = 0.766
